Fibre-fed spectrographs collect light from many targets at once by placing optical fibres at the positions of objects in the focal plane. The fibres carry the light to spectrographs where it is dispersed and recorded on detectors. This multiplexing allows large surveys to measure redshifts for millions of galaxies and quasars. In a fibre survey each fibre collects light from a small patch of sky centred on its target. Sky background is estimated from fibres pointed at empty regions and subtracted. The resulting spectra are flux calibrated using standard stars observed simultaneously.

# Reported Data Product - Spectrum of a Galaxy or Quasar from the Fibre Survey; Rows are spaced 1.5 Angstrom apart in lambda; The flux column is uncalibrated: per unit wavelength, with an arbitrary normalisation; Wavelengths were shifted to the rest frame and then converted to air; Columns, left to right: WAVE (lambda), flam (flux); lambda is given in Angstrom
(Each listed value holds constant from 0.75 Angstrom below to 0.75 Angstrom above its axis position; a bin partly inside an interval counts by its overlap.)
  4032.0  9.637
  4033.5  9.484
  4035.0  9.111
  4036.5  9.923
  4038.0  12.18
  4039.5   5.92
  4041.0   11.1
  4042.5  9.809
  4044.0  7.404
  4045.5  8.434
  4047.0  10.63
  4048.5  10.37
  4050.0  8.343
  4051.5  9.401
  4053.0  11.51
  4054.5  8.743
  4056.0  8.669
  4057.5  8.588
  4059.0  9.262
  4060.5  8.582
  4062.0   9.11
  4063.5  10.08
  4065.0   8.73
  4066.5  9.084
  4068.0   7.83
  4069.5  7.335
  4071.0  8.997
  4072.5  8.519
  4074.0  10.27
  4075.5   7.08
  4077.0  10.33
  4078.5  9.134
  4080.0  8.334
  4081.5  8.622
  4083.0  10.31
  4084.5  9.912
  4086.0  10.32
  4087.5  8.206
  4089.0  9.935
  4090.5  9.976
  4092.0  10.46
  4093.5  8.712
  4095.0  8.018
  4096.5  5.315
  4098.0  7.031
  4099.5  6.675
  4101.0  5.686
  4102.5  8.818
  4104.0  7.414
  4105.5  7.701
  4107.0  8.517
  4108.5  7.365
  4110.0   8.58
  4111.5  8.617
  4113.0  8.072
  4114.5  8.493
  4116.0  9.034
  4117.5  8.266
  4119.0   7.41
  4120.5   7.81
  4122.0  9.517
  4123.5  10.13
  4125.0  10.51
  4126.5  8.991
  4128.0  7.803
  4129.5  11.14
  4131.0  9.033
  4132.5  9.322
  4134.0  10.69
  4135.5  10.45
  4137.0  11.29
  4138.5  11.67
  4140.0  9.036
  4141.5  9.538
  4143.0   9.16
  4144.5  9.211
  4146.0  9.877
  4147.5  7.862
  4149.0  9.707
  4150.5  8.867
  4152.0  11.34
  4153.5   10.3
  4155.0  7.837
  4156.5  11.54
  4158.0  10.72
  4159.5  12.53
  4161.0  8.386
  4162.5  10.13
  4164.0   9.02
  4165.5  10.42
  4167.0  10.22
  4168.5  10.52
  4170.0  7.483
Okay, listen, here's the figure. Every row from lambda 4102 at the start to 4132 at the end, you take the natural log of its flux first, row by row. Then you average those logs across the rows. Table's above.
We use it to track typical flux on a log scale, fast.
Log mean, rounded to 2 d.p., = 2.15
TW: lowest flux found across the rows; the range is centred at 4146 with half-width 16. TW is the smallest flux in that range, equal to 7.837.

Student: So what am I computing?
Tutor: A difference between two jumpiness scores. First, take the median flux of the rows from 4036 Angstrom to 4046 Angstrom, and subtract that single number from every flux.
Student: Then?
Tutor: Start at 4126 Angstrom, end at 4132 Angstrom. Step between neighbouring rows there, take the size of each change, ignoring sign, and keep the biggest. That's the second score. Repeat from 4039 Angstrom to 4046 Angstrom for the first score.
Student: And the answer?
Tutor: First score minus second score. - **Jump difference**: 1.8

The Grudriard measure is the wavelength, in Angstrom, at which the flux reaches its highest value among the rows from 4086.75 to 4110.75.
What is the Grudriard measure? 4092.0 Angstrom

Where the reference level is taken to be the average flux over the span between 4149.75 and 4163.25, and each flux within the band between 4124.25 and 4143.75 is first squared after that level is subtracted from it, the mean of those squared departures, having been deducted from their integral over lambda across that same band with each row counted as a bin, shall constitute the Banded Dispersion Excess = 24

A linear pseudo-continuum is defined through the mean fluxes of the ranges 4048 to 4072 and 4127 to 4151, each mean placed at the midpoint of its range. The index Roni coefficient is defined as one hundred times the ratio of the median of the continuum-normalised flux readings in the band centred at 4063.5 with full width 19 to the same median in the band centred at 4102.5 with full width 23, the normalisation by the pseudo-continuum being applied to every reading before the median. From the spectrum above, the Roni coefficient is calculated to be 113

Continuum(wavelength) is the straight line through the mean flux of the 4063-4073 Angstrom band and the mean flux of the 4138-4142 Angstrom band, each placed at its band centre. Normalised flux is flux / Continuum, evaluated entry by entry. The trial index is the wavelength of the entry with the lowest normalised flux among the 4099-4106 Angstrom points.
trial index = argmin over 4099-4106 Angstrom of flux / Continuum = 4101.0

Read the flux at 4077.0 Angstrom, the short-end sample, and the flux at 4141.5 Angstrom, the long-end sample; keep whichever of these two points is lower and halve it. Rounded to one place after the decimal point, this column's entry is 4.8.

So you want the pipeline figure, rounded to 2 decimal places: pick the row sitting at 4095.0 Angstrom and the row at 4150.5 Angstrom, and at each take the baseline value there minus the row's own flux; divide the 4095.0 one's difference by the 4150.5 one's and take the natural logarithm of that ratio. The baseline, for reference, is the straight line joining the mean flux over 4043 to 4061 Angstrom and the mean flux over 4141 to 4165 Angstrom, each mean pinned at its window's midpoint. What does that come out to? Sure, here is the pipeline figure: 0.47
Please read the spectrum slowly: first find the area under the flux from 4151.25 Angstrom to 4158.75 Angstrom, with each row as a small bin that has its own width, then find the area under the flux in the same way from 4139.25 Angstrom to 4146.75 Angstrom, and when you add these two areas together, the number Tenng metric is 148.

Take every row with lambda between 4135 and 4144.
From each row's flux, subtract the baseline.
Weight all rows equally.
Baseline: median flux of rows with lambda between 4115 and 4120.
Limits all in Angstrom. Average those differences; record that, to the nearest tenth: 1.9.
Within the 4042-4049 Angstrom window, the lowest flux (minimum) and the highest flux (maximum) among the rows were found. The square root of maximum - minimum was 1.8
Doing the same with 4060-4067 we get 1.2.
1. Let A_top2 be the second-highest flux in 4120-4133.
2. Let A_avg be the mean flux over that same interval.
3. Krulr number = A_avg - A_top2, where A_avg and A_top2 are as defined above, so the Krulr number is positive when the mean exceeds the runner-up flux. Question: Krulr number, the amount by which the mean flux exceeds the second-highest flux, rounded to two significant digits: -1.1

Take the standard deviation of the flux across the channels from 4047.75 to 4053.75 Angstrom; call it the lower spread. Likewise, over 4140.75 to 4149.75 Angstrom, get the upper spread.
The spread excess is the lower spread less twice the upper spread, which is -0.1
